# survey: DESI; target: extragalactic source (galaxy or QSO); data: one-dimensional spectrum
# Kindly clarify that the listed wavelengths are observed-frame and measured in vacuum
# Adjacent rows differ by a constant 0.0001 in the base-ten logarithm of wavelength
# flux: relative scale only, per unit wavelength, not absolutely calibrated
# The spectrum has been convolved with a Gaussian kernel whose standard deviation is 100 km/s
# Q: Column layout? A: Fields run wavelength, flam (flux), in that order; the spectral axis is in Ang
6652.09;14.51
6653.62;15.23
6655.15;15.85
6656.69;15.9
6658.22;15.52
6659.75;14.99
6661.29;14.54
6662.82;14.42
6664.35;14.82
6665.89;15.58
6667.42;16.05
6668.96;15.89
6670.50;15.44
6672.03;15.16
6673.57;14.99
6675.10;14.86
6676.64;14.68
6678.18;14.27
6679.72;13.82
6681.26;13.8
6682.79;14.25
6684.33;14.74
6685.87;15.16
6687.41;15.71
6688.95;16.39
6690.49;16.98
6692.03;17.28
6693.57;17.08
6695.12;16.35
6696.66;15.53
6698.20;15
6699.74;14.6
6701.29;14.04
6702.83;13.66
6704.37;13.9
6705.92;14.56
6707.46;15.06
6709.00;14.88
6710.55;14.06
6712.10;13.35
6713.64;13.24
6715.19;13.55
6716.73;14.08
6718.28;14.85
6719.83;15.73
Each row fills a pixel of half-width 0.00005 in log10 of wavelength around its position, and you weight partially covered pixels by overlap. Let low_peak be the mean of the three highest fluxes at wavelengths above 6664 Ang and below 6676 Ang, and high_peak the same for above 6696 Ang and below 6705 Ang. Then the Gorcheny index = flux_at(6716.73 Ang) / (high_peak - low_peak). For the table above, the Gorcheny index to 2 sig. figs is -18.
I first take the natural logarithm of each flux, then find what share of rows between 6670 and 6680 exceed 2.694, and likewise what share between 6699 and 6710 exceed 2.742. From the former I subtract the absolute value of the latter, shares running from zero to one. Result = 0.57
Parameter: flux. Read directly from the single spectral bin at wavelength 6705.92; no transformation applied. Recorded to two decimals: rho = 14.56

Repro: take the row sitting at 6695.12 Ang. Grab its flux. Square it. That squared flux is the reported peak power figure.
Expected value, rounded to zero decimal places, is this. 267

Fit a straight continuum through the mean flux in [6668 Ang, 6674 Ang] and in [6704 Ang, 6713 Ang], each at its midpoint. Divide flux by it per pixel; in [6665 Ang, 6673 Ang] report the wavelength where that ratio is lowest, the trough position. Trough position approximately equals 6672.03 Ang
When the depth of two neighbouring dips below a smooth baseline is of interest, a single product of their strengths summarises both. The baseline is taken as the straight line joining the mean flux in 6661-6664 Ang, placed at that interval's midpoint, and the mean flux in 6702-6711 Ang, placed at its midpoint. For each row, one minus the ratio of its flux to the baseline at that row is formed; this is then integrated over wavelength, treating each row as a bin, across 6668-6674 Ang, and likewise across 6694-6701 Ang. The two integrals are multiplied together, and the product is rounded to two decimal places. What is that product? 0.17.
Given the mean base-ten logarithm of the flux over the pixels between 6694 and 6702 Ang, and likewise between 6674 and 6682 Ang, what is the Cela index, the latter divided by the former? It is 0.98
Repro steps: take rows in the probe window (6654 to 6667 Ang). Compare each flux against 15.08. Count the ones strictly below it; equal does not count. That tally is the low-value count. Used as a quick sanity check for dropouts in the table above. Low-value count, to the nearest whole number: 4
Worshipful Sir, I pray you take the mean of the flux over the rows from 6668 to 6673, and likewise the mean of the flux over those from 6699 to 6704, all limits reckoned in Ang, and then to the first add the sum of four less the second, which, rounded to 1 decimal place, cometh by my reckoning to 5.4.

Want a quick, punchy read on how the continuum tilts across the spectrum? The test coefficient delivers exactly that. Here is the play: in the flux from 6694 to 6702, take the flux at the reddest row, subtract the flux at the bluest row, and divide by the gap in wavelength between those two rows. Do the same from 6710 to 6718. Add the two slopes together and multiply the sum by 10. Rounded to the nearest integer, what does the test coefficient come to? -4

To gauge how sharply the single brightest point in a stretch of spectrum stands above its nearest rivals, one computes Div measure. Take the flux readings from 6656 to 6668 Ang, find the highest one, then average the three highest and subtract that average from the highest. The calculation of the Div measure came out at 0.21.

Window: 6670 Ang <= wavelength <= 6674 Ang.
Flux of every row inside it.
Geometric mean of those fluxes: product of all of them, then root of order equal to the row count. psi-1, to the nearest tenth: 15.2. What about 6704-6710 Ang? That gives 14.6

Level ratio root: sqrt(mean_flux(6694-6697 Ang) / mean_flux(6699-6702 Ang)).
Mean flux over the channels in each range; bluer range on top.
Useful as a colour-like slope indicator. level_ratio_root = 1.06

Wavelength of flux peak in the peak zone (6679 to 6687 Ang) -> 6685.87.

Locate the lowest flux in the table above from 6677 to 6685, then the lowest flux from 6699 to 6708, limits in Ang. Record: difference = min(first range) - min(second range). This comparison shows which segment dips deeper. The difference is 0.14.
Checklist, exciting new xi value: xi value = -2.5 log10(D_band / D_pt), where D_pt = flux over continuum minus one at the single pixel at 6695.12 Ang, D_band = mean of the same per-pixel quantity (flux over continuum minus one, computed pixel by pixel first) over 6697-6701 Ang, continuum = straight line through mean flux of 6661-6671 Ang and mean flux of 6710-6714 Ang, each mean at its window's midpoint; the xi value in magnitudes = 1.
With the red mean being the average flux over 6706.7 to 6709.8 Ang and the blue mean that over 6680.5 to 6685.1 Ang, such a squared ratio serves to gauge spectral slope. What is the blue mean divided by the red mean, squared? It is 0.91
